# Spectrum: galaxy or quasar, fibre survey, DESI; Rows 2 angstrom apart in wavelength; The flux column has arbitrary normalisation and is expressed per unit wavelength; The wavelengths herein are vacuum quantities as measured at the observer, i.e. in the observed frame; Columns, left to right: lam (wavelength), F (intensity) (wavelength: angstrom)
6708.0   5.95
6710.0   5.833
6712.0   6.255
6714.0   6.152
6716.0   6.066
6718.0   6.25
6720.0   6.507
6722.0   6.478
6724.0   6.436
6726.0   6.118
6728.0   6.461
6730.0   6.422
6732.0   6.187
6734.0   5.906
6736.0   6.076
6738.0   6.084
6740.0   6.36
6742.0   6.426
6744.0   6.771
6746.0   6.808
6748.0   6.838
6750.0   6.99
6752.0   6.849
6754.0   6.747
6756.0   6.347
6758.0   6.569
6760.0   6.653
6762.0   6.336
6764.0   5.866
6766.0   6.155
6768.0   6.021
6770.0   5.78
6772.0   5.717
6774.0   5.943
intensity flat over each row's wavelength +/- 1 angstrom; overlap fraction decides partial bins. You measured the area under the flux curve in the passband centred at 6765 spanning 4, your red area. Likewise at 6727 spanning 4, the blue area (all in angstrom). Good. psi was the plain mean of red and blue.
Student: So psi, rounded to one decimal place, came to 24.6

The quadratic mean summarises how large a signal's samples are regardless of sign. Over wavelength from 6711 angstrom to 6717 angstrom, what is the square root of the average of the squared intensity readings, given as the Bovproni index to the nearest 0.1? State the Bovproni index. 6.2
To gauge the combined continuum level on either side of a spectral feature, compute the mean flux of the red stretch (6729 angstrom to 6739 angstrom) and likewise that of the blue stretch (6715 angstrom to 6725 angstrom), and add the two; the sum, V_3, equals 12.5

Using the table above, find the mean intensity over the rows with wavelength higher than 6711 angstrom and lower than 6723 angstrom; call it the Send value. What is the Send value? 6.28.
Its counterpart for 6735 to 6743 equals 6.24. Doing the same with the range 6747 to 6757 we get 6.75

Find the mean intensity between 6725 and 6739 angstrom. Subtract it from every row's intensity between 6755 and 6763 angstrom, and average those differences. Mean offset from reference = 0.3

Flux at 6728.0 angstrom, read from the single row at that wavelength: 6.461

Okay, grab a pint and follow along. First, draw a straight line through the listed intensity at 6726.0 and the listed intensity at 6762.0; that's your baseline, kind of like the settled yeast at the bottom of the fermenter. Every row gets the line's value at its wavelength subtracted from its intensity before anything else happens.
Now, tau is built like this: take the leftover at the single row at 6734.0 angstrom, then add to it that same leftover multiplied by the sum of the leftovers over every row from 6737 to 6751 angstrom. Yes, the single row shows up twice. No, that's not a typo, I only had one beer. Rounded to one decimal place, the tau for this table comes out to -1.0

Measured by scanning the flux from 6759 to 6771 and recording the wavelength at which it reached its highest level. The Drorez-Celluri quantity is 6760.0 angstrom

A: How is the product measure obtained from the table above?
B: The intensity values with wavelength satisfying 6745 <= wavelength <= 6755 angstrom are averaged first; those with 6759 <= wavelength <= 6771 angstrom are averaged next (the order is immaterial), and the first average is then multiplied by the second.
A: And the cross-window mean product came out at 42.0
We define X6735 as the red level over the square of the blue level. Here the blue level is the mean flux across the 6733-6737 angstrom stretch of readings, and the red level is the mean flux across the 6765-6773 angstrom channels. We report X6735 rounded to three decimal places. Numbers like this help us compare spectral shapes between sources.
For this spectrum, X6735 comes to 0.165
